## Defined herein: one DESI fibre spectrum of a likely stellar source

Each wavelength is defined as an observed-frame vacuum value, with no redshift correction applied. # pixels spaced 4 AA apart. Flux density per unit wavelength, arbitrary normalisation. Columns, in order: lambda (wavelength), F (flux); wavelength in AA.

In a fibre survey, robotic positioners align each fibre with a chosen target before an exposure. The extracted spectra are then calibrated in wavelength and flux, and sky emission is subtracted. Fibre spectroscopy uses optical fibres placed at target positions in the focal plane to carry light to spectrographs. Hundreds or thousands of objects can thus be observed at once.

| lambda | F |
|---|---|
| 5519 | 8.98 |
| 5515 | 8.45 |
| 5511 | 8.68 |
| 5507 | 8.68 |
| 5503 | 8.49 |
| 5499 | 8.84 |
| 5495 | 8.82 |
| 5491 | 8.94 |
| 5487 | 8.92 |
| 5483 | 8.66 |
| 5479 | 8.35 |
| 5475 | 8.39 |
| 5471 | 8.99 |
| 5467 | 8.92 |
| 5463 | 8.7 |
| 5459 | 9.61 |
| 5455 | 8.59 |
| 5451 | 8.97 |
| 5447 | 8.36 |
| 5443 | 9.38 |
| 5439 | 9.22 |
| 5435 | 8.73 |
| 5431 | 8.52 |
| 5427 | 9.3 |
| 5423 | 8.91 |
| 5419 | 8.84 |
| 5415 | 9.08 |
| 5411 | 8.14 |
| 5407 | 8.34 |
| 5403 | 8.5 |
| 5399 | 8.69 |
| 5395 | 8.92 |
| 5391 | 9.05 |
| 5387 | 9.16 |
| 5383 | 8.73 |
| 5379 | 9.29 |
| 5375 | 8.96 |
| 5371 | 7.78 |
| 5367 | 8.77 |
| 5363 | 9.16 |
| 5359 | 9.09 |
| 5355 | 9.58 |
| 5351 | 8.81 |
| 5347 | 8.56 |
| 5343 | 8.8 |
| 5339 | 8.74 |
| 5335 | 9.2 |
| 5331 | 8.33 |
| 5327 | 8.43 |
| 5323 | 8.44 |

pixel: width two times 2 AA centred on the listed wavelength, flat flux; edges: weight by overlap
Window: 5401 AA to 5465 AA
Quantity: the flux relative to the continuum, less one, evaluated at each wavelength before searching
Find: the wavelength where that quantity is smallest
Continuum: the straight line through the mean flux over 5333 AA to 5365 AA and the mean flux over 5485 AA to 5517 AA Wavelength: 5411 AA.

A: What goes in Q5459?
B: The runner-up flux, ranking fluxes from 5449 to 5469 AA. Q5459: 8.97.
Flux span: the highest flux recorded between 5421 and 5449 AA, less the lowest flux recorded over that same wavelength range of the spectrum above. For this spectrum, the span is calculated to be 1.0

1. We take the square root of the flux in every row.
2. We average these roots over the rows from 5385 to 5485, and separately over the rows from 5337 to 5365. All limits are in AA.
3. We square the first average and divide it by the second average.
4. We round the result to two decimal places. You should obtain 2.94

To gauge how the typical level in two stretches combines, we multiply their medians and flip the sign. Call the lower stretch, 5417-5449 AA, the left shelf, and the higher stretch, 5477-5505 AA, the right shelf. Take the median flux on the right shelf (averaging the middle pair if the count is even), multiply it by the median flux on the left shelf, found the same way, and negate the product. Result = -78.28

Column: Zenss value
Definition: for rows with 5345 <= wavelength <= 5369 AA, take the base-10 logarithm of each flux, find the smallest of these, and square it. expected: 0.870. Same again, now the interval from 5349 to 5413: 0.794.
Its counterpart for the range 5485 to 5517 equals 0.859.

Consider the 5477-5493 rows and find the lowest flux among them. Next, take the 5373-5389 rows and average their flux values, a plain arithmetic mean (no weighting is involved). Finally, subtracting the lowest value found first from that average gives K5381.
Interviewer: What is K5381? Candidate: 0.7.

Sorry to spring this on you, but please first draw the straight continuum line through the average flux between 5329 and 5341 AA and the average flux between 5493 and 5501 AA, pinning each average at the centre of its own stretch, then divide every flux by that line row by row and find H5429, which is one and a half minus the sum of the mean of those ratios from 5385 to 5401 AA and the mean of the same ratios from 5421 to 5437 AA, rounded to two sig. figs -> -0.53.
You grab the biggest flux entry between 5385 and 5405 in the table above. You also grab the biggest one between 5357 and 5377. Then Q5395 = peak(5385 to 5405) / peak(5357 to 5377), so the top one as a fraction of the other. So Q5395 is 1.00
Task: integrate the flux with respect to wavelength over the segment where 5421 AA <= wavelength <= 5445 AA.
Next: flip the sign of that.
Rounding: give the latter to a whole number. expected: -216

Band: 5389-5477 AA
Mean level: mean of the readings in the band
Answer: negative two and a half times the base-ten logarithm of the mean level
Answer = -2.36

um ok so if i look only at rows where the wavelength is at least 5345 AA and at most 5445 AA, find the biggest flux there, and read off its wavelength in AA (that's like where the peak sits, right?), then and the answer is 5355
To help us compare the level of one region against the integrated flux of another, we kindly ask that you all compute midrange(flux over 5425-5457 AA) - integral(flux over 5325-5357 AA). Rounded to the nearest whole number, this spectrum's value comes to -273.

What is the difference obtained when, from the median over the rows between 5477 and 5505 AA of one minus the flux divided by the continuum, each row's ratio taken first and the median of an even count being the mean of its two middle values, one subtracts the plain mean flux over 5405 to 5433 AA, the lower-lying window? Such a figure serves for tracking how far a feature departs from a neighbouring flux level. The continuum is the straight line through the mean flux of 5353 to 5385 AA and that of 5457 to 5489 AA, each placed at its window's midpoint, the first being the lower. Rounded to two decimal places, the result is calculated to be -8.74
